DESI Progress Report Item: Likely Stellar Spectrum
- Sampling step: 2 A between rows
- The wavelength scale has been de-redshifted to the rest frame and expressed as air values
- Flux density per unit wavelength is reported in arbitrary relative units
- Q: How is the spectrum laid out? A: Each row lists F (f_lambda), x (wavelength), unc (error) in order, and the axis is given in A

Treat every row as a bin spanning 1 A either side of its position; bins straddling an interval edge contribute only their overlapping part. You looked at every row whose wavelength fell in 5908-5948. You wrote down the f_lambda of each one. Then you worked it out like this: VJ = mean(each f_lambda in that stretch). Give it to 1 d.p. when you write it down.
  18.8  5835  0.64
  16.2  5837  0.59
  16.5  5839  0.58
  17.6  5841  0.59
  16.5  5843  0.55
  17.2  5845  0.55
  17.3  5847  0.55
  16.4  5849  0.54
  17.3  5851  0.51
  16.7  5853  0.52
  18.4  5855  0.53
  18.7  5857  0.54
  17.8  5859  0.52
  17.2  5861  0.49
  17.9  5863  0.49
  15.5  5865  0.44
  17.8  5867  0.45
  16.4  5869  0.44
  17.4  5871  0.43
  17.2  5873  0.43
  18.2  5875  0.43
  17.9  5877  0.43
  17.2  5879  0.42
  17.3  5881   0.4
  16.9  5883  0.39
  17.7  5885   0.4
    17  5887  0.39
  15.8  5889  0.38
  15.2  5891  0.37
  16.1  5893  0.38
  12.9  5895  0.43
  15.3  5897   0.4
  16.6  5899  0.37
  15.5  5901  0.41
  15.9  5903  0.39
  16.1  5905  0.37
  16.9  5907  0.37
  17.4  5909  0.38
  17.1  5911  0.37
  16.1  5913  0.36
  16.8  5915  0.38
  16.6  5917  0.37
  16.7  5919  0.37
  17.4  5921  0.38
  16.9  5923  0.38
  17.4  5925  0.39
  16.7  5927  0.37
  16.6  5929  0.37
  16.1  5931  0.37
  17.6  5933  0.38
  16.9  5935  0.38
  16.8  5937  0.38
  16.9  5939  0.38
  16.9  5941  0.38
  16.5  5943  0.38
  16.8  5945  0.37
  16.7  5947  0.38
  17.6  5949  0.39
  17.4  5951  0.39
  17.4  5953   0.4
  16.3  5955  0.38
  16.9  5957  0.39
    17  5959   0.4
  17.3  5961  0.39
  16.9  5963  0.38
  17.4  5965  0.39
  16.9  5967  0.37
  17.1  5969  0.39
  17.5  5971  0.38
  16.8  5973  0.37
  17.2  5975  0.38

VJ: 16.8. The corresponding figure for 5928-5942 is 16.8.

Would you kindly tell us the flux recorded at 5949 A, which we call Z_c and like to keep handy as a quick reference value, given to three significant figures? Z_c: 17.6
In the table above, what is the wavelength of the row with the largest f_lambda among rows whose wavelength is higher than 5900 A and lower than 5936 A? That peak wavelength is 5933 A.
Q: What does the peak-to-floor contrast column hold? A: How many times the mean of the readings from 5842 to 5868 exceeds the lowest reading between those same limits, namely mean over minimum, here 1.12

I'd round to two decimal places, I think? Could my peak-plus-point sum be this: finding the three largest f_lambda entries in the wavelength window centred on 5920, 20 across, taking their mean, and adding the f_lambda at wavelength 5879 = 34.50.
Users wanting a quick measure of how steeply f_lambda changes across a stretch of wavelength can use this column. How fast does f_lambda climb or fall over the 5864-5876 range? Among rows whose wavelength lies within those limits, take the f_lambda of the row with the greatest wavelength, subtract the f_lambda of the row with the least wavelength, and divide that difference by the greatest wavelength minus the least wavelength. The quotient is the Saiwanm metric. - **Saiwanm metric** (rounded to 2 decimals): 0.27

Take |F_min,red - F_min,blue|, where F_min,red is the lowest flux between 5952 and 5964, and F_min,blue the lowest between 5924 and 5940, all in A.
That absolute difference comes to 0.2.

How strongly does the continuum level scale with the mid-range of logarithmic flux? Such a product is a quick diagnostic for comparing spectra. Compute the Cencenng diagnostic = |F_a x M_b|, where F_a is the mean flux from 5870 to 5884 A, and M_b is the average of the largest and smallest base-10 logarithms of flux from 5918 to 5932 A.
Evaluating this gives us 21.3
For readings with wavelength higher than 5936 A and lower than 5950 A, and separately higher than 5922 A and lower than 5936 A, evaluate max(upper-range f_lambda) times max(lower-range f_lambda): 310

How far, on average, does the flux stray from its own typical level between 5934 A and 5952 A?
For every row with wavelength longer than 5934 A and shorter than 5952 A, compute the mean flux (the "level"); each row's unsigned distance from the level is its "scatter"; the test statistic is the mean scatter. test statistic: 0.25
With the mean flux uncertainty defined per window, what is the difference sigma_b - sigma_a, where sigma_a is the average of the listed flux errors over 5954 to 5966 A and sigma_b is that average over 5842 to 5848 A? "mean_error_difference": 0.16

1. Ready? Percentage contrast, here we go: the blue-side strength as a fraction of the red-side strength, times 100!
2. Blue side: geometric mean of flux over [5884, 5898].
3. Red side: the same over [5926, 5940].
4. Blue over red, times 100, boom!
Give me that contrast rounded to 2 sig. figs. 93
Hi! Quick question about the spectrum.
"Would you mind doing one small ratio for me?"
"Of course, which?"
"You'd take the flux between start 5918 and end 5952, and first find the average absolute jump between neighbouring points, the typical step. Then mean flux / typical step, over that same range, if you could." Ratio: 37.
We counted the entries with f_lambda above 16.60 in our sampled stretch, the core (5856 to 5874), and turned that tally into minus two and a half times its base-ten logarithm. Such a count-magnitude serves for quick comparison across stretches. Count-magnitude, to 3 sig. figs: -2.11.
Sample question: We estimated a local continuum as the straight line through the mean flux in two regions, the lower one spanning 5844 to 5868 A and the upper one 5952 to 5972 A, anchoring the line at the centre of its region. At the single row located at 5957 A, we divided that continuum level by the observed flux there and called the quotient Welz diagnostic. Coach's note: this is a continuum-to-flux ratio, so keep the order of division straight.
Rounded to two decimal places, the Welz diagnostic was 1.01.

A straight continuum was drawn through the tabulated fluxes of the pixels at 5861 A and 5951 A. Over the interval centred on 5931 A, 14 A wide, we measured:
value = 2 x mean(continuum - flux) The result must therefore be 1.0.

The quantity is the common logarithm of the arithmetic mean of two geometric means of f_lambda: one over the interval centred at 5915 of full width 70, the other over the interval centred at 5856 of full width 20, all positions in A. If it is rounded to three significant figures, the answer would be 1.23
